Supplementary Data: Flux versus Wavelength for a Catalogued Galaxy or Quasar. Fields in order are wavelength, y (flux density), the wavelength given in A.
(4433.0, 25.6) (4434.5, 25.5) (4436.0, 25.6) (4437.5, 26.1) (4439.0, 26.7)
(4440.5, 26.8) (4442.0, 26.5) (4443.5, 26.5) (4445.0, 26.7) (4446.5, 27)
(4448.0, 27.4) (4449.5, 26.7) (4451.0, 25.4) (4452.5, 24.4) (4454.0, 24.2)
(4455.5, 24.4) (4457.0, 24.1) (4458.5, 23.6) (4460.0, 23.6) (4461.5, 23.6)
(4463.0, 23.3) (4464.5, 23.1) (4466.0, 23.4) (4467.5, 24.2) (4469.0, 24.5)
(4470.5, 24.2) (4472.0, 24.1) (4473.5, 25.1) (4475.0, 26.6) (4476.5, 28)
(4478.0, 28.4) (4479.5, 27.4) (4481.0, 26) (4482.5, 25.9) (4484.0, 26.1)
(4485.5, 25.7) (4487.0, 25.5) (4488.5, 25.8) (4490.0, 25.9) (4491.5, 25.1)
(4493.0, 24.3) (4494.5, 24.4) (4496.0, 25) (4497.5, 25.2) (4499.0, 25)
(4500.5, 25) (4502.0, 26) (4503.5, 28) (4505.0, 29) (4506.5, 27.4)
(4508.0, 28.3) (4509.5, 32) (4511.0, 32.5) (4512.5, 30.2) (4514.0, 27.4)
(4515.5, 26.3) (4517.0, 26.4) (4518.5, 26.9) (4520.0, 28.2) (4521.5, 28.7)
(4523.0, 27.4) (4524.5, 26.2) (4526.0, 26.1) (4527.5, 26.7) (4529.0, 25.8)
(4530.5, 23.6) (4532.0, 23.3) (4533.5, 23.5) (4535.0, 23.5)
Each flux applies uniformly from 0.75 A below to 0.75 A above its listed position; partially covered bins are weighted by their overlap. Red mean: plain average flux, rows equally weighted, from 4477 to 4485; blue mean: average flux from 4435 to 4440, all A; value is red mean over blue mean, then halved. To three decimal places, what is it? 0.512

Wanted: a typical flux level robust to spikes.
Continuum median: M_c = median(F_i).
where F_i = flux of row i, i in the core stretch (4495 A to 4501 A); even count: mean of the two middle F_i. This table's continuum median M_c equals 25.0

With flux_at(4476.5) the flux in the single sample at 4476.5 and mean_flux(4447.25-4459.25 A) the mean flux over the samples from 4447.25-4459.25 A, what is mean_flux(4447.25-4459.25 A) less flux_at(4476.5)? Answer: -3.0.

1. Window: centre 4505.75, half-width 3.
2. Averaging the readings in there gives 28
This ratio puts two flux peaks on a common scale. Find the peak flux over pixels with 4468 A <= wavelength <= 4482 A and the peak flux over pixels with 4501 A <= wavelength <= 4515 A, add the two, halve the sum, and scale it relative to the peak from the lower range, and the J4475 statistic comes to 1.07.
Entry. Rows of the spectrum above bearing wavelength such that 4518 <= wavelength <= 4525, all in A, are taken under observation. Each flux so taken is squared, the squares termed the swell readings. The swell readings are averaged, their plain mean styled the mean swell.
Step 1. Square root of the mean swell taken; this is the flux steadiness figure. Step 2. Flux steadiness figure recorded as 27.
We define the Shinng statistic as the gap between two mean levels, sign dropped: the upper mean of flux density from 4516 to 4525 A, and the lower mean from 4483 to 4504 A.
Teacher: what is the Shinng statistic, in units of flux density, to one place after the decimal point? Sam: 1.8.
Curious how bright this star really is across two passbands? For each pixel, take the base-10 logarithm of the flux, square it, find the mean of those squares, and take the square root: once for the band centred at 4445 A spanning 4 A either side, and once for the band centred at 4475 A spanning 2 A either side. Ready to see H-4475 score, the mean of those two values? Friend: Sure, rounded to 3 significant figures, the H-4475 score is 1.43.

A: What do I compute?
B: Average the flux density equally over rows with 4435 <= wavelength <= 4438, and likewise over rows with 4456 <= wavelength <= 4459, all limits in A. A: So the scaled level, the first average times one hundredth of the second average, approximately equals 6.17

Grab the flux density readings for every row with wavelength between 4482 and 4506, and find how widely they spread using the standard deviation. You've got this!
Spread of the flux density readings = 1.2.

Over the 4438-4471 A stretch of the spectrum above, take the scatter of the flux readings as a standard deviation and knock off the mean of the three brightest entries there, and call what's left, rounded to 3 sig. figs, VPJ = -25.6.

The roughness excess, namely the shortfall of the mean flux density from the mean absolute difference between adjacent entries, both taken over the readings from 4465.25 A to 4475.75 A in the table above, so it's -24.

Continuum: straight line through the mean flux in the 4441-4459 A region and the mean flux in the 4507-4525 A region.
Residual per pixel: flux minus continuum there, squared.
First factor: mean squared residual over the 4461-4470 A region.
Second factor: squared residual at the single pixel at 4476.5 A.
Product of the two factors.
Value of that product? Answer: 11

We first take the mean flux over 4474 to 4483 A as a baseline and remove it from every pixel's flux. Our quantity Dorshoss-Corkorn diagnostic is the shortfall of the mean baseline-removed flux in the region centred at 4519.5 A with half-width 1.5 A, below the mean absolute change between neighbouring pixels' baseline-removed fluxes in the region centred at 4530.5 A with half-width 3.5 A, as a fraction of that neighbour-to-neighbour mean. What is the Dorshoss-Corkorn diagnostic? 0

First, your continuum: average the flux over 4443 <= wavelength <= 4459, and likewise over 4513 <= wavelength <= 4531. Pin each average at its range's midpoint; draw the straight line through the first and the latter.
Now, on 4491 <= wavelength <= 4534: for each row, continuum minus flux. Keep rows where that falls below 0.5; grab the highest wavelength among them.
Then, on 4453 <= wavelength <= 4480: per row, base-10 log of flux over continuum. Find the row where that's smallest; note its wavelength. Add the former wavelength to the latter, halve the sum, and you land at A 4496.0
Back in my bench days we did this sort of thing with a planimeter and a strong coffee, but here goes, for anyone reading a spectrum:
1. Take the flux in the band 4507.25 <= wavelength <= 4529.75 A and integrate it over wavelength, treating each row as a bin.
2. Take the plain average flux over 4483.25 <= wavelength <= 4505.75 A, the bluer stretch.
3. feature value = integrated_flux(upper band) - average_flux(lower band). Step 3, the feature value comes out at 603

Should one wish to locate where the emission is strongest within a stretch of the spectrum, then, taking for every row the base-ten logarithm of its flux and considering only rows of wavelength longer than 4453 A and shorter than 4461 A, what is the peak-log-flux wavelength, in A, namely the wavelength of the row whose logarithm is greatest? 4455.5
